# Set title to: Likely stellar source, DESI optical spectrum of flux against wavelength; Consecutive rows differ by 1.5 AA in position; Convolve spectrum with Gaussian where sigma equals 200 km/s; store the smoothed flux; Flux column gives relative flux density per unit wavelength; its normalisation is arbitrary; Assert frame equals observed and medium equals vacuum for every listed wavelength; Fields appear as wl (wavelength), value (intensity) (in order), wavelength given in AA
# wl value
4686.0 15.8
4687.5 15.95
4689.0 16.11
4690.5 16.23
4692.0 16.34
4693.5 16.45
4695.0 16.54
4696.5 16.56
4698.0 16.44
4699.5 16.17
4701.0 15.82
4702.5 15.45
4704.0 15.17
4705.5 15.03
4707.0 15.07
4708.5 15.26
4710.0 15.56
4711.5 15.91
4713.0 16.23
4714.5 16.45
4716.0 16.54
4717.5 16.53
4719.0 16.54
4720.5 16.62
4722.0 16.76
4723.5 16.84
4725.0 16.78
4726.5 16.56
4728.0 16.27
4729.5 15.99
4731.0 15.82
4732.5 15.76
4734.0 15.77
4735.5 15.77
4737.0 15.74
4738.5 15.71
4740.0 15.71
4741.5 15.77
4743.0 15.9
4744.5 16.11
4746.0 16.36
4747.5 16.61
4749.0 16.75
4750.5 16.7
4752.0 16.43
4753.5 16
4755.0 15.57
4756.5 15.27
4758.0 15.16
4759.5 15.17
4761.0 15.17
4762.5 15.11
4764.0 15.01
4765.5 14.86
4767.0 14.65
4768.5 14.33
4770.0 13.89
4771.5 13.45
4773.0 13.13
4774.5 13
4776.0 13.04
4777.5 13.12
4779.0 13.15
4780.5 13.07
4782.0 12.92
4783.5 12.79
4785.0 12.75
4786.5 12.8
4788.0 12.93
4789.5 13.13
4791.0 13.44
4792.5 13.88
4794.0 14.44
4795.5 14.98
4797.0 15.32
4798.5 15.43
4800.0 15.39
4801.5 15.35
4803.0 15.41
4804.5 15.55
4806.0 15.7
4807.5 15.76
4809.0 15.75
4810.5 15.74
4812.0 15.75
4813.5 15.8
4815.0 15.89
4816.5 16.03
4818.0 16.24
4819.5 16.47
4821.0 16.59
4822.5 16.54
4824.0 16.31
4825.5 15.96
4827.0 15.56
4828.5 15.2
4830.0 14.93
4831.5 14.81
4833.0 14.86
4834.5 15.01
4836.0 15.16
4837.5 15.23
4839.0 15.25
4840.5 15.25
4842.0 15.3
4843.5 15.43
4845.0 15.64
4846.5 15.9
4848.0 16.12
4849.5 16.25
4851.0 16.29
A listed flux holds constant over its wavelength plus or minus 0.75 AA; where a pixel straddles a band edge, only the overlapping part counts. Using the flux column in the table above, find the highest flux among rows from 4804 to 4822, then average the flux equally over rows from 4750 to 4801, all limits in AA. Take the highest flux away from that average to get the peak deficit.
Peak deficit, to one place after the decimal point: -2.3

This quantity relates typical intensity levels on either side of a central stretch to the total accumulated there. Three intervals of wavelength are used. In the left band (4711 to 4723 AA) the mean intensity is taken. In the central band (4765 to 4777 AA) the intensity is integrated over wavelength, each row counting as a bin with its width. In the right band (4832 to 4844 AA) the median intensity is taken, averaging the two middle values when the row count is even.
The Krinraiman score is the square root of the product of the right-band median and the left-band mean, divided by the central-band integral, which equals 0.096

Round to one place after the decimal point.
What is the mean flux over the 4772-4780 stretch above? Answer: 13.1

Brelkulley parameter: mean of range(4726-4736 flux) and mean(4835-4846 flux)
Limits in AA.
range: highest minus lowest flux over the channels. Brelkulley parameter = 8.06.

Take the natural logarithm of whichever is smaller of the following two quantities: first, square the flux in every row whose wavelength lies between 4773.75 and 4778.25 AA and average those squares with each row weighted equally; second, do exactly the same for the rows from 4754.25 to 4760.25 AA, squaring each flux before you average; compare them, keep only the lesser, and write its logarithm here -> 5.14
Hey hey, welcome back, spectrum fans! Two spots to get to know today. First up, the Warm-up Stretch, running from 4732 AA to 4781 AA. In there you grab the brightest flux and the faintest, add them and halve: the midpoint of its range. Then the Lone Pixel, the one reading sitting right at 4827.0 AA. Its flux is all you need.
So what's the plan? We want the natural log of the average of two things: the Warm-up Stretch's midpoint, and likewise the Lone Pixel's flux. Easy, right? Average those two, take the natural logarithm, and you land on 2.722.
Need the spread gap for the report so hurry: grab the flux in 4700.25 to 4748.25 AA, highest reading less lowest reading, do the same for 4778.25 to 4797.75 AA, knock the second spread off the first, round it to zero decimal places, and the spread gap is -1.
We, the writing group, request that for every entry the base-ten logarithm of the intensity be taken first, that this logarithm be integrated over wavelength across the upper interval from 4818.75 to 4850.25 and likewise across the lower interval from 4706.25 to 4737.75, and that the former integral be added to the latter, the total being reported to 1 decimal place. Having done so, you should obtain 75.6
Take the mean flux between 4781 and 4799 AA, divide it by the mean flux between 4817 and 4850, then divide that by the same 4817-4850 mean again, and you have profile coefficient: 0.056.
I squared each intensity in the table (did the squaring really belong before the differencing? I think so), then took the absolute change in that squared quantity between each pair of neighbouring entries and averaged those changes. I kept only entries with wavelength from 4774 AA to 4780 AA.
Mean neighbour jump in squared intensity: 1.3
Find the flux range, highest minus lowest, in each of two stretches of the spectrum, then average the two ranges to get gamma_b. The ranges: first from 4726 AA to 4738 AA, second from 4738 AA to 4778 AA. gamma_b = 2.3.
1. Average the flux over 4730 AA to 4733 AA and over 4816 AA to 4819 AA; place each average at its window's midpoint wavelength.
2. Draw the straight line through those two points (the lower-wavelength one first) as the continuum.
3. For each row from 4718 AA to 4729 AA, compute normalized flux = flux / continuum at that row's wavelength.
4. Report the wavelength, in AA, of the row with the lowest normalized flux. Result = 4728.0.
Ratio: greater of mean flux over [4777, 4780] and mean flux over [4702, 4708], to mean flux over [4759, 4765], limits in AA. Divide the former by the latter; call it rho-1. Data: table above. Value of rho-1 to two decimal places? 1.00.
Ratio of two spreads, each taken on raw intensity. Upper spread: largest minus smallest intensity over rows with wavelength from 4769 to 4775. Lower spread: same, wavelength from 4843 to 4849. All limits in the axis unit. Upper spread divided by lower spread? 1.29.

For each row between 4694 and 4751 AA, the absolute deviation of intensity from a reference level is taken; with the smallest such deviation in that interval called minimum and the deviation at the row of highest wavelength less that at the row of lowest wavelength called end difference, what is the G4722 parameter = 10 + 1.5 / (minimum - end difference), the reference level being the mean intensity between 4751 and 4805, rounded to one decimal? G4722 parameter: 12.7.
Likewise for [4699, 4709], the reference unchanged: 10.9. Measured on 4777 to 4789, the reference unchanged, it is 11.5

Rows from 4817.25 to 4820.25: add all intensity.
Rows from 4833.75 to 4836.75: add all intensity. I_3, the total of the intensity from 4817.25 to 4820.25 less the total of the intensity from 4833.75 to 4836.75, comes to 3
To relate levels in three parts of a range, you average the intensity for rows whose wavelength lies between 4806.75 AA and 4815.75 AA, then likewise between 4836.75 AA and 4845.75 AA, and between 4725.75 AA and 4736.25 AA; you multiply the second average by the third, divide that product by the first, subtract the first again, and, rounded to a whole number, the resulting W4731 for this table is 0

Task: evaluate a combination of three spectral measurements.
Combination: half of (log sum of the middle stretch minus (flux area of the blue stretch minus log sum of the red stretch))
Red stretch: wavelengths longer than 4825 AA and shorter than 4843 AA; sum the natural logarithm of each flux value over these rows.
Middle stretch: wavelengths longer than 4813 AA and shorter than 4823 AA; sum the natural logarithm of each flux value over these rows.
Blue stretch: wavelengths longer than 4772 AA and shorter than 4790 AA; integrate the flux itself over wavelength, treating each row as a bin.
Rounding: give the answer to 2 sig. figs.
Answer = -91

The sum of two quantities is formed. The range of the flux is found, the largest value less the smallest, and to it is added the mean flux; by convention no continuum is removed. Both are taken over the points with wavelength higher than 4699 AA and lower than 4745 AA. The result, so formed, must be 17.8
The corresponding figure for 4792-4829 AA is 18.4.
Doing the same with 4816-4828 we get 17.2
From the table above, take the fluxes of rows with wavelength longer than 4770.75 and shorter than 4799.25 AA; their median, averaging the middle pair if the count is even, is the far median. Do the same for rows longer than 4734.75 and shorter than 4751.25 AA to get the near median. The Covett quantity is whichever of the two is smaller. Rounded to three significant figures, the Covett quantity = 13.1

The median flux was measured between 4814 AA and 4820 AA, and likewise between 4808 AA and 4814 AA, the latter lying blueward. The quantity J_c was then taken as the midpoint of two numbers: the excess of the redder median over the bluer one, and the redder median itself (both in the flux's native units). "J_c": 8.3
